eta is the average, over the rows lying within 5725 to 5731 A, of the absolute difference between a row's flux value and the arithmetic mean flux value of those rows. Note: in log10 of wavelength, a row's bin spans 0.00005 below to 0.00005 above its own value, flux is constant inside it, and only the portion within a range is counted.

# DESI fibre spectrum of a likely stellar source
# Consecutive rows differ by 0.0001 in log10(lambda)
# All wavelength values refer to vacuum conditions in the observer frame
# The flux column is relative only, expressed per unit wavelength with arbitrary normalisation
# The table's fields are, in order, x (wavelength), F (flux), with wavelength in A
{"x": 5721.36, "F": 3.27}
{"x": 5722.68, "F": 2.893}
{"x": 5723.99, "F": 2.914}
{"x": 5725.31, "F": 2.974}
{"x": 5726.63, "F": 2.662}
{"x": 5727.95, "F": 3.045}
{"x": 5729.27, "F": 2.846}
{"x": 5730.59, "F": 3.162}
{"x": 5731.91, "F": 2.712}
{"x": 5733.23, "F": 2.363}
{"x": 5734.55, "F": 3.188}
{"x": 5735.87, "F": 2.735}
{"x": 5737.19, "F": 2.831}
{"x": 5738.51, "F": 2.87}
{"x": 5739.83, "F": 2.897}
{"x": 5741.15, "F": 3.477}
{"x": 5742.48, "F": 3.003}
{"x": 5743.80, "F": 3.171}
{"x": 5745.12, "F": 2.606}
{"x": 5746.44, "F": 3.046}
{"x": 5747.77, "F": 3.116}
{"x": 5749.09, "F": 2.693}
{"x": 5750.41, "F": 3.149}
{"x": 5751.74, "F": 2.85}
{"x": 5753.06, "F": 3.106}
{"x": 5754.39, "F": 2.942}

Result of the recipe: 0.147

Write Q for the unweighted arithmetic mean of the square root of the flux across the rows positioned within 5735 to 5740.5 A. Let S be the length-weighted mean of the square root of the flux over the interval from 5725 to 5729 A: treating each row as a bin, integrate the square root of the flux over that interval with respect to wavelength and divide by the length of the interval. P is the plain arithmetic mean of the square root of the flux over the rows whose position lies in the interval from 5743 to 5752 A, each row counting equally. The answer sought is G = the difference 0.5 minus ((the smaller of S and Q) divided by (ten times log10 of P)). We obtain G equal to -0.218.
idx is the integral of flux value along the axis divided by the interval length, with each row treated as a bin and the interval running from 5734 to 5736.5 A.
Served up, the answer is 2.95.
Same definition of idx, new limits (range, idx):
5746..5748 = 3.07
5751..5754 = 2.97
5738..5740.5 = 2.89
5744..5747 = 2.88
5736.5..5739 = 2.85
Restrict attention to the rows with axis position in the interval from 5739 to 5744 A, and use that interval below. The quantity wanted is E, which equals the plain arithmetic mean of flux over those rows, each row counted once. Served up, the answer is 3.14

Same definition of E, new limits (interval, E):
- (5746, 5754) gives 2.99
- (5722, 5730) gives 2.89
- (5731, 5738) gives 2.77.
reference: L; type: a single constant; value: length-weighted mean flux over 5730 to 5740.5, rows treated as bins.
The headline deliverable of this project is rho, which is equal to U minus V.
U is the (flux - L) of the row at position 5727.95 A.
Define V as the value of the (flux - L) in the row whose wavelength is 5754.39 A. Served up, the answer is 0.10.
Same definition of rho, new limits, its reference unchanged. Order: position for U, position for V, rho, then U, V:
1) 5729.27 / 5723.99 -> -0.07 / 0.00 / 0.07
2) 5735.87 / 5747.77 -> -0.38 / -0.11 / 0.27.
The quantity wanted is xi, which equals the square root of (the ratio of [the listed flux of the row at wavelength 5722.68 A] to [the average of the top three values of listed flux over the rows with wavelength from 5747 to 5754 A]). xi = 0.96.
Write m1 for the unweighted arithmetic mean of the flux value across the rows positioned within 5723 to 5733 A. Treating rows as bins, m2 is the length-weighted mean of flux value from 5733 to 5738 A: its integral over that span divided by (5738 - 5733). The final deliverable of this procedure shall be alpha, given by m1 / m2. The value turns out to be 1.03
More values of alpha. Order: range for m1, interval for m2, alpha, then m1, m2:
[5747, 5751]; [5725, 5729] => 1.04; 2.99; 2.88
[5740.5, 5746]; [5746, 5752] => 1.03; 3.06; 2.97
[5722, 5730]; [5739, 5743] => 0.93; 2.89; 3.12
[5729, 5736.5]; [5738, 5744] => 0.92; 2.83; 3.08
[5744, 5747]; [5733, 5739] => 1.00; 2.83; 2.83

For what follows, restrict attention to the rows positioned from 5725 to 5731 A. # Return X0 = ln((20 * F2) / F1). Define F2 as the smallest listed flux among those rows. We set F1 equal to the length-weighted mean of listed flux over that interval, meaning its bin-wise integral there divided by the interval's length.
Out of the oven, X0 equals 2.90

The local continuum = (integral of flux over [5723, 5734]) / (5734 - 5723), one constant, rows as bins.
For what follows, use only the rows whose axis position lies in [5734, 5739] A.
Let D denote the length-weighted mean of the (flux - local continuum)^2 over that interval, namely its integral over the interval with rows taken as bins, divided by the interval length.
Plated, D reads 0.032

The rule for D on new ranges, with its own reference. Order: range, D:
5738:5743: 0.114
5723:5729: 0.021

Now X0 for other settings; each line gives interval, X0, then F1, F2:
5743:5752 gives 2.87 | 2.95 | 2.606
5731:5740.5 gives 2.82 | 2.81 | 2.363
